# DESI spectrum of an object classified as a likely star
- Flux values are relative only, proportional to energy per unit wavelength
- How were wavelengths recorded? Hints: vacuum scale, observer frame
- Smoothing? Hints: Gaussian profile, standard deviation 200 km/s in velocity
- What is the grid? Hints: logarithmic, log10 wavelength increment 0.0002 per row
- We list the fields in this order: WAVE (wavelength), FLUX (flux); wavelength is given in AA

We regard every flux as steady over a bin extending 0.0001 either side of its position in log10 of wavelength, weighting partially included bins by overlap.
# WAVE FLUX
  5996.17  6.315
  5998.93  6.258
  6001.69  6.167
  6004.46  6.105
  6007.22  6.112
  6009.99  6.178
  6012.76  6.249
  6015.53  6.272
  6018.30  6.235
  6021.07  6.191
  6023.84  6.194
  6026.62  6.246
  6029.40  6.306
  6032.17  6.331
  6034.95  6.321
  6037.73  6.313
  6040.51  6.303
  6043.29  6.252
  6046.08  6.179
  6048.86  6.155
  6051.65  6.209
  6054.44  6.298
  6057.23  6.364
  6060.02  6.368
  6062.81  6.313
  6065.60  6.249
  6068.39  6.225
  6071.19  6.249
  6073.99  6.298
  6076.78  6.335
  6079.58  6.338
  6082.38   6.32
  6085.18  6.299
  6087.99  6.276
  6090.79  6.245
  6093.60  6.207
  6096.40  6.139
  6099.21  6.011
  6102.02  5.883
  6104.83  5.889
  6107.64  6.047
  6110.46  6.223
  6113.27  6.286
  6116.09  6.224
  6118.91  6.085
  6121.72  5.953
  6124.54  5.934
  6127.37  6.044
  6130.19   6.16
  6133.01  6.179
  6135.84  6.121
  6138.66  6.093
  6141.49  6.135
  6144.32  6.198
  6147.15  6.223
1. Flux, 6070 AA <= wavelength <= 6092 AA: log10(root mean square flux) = 0.799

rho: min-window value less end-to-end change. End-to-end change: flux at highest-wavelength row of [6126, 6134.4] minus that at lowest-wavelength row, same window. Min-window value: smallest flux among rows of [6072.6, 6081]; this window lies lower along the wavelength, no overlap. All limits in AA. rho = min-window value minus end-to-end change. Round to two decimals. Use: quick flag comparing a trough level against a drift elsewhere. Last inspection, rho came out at 6.16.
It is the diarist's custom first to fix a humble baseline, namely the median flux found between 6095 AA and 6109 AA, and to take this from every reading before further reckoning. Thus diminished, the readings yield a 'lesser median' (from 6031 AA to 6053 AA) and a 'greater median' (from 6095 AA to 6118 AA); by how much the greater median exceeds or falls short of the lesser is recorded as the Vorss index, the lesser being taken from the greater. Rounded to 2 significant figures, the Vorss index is -0.18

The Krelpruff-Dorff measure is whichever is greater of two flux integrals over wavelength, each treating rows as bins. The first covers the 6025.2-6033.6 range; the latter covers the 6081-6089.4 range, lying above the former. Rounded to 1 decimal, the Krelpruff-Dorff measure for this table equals 52.9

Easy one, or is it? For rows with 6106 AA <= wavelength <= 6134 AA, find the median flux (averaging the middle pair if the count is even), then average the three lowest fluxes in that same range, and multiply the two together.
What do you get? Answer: 36.6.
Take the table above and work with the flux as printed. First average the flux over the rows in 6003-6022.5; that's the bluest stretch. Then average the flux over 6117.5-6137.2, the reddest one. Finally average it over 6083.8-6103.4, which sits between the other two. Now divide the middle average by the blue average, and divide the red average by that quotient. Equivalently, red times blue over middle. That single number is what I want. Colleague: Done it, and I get 6.11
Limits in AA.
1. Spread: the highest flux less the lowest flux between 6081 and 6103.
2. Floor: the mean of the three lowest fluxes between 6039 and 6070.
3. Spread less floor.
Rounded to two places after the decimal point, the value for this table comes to -5.74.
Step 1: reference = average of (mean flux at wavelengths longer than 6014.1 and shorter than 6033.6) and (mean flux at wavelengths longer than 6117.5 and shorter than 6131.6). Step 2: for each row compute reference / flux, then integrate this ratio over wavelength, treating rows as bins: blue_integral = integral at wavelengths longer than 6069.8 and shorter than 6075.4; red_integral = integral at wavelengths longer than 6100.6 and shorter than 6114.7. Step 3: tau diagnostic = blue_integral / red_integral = 0.38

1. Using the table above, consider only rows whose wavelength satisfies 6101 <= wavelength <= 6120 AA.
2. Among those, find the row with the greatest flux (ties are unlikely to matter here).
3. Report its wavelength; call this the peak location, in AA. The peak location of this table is 6113.27 AA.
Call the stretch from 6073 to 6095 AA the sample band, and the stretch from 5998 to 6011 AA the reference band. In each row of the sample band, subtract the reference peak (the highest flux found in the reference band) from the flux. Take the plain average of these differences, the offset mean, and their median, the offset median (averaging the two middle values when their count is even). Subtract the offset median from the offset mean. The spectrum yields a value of -0.009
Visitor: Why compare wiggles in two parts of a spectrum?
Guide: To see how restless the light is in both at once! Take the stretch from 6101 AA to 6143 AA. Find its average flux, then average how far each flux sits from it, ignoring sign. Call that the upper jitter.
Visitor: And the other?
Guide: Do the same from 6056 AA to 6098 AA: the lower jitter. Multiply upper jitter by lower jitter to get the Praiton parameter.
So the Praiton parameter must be 0.0051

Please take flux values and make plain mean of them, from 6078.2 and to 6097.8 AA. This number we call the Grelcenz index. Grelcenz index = 6.26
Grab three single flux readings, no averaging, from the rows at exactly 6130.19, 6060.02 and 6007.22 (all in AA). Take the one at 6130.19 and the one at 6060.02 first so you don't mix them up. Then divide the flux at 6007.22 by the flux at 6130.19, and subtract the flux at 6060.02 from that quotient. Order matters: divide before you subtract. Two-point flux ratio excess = -5.38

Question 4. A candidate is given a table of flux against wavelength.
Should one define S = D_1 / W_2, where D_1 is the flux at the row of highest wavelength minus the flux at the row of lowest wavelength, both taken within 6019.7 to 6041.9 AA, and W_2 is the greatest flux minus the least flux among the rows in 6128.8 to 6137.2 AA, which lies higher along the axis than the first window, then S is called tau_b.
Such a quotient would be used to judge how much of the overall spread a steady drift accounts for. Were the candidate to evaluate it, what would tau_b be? 1.9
